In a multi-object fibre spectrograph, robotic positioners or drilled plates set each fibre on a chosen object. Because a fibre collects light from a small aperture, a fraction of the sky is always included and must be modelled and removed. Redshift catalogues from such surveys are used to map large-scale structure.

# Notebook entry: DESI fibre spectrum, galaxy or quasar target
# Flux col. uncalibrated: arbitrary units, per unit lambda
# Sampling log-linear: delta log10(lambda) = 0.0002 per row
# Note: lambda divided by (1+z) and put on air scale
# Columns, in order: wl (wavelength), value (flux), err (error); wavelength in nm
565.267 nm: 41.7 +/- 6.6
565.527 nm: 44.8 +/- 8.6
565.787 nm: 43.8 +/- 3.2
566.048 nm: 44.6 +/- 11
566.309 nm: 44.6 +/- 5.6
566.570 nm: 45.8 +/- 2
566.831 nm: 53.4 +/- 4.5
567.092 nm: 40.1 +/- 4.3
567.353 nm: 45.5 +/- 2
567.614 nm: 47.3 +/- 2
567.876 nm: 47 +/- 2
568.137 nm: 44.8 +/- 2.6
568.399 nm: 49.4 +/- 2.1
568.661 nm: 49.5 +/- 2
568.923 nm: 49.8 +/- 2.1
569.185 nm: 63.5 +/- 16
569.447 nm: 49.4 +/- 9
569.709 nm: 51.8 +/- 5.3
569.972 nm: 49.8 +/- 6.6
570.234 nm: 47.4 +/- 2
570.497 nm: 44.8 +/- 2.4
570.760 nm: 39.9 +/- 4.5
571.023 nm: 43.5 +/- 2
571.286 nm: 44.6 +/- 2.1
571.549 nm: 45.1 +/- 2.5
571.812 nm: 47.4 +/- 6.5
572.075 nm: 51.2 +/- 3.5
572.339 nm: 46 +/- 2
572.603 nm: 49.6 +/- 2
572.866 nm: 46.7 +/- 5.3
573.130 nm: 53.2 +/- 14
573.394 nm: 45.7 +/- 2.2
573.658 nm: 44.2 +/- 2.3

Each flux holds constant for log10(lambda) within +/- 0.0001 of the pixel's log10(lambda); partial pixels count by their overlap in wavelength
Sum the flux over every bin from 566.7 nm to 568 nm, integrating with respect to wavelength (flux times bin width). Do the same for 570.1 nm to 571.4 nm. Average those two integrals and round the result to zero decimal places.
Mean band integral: 59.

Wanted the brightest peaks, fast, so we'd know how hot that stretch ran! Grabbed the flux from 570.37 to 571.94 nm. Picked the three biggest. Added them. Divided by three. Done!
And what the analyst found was 46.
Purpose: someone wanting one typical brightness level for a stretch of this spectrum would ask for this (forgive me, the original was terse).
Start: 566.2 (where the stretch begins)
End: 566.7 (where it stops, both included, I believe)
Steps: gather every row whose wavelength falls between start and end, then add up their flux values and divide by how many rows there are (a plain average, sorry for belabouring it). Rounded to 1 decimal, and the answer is 45.2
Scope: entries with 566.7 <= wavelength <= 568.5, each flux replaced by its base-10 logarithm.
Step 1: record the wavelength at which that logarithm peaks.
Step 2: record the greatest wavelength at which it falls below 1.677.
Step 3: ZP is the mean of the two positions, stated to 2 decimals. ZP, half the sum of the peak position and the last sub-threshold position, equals 567.48 nm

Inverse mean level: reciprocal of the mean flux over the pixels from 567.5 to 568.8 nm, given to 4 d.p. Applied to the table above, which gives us 0.0210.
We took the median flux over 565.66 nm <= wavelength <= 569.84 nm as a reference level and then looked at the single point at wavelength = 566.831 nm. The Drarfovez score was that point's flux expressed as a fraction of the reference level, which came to 1.13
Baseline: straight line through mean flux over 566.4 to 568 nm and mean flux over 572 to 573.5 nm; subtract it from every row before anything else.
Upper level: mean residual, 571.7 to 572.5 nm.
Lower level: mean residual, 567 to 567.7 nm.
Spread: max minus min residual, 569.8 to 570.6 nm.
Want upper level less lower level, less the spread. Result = -3.2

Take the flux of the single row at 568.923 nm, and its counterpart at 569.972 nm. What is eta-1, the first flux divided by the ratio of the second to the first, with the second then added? 100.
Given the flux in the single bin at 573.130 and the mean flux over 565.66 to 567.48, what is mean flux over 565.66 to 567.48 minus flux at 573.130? -7.8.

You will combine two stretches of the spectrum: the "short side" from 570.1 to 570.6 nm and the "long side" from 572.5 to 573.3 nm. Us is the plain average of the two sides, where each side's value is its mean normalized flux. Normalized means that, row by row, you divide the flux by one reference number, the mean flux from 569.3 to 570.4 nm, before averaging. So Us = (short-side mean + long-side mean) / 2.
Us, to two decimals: 0.97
